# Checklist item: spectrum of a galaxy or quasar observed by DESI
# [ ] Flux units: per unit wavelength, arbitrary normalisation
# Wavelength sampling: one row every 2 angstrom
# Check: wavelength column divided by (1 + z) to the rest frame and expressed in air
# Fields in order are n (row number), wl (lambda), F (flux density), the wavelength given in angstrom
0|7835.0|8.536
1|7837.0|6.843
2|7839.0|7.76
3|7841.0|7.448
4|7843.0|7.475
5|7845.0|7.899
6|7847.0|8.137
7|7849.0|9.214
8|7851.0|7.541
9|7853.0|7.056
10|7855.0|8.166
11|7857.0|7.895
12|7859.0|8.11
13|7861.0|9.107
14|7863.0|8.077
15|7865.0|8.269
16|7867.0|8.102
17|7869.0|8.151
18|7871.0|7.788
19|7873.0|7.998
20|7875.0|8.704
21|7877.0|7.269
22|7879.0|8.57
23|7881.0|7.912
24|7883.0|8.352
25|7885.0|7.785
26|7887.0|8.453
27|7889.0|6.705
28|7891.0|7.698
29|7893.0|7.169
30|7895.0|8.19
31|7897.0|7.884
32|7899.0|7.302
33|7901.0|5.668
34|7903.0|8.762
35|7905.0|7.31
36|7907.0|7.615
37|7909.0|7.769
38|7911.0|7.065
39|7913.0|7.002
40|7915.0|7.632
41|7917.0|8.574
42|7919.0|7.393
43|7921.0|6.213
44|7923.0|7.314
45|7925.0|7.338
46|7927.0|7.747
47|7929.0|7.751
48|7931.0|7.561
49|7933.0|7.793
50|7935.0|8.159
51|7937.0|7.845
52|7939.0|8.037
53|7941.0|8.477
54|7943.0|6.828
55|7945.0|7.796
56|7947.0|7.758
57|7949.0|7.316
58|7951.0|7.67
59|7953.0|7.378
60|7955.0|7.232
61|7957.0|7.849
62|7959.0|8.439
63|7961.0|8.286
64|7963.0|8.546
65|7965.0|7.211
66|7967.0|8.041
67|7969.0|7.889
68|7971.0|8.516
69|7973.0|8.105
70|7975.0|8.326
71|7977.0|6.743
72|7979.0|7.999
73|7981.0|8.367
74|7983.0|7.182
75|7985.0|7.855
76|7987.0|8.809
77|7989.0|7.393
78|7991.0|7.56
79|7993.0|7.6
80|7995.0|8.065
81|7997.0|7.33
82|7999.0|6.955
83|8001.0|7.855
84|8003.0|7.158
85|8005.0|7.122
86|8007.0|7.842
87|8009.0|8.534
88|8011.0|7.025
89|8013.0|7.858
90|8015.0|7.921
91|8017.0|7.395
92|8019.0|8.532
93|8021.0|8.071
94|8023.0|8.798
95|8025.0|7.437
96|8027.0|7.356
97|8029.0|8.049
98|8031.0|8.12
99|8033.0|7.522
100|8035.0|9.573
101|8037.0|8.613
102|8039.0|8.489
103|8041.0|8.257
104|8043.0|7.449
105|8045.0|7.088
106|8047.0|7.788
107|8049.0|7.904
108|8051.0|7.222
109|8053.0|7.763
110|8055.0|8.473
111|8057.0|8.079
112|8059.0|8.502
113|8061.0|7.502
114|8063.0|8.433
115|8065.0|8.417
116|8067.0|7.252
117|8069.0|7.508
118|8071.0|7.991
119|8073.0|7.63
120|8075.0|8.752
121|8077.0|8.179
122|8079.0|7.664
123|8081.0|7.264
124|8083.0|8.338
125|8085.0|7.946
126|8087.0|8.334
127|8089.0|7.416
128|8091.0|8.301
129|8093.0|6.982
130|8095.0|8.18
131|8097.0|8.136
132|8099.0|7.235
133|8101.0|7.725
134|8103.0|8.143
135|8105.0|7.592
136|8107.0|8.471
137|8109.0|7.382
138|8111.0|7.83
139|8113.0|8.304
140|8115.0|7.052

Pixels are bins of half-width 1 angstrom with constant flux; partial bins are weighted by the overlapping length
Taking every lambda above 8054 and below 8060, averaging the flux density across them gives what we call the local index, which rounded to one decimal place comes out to 8.4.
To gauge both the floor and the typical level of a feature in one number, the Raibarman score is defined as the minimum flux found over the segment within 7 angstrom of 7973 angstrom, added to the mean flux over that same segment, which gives 14.7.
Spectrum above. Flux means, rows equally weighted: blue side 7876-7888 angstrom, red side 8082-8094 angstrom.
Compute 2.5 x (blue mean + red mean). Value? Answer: 39.9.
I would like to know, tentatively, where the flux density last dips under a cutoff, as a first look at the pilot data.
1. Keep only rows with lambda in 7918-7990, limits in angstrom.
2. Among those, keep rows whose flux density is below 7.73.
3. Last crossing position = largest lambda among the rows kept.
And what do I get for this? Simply 7989.0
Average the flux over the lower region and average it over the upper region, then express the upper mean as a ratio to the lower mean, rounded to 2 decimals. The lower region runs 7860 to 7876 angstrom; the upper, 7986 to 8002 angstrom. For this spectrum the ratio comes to 0.93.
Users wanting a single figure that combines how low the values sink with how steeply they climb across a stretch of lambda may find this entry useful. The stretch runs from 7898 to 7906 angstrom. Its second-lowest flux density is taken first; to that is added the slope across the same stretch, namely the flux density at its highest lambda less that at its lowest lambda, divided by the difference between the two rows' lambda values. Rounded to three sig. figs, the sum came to 7.30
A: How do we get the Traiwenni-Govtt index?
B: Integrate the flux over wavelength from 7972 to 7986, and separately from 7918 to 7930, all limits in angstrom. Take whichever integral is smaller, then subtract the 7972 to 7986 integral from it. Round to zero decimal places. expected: -22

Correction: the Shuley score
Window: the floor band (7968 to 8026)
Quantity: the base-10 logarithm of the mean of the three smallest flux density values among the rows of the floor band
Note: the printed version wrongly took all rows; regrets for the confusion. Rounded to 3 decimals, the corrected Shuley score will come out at 0.839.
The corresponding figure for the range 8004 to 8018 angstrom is 0.856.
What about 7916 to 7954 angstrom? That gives 0.832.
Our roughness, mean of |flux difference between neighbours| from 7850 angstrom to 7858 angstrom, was 0.62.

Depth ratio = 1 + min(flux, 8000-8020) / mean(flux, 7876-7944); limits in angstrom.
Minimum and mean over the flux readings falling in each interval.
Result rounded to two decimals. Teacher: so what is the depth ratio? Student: 1.92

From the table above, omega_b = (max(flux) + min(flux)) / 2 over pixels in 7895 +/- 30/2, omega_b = 7.2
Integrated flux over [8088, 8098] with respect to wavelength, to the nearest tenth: 78.0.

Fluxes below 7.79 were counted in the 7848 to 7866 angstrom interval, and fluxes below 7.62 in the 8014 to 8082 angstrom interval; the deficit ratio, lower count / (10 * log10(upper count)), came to 0.2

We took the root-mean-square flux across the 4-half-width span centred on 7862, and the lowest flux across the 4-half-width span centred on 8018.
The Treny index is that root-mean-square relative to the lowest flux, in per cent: 113.6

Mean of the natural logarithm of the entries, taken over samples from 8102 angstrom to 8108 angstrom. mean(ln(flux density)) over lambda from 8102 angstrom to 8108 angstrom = 2.09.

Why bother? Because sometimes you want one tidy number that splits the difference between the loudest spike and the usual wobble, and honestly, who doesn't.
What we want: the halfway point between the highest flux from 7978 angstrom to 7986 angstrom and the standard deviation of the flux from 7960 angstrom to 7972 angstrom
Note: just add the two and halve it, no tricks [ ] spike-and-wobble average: 4.4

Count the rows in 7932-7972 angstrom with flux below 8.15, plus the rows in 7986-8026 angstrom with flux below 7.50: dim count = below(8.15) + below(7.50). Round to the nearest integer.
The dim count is 22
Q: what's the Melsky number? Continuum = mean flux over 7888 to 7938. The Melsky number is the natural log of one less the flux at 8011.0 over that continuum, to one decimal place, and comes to -2.8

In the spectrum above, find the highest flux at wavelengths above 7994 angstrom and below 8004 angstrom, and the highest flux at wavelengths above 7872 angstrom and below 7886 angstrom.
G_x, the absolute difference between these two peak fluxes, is 0.6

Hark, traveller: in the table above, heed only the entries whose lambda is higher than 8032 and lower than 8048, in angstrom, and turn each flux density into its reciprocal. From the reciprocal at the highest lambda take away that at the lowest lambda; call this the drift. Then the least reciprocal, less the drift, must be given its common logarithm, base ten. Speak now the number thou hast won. -0.96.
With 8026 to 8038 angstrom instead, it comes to -0.91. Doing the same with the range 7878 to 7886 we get -0.98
